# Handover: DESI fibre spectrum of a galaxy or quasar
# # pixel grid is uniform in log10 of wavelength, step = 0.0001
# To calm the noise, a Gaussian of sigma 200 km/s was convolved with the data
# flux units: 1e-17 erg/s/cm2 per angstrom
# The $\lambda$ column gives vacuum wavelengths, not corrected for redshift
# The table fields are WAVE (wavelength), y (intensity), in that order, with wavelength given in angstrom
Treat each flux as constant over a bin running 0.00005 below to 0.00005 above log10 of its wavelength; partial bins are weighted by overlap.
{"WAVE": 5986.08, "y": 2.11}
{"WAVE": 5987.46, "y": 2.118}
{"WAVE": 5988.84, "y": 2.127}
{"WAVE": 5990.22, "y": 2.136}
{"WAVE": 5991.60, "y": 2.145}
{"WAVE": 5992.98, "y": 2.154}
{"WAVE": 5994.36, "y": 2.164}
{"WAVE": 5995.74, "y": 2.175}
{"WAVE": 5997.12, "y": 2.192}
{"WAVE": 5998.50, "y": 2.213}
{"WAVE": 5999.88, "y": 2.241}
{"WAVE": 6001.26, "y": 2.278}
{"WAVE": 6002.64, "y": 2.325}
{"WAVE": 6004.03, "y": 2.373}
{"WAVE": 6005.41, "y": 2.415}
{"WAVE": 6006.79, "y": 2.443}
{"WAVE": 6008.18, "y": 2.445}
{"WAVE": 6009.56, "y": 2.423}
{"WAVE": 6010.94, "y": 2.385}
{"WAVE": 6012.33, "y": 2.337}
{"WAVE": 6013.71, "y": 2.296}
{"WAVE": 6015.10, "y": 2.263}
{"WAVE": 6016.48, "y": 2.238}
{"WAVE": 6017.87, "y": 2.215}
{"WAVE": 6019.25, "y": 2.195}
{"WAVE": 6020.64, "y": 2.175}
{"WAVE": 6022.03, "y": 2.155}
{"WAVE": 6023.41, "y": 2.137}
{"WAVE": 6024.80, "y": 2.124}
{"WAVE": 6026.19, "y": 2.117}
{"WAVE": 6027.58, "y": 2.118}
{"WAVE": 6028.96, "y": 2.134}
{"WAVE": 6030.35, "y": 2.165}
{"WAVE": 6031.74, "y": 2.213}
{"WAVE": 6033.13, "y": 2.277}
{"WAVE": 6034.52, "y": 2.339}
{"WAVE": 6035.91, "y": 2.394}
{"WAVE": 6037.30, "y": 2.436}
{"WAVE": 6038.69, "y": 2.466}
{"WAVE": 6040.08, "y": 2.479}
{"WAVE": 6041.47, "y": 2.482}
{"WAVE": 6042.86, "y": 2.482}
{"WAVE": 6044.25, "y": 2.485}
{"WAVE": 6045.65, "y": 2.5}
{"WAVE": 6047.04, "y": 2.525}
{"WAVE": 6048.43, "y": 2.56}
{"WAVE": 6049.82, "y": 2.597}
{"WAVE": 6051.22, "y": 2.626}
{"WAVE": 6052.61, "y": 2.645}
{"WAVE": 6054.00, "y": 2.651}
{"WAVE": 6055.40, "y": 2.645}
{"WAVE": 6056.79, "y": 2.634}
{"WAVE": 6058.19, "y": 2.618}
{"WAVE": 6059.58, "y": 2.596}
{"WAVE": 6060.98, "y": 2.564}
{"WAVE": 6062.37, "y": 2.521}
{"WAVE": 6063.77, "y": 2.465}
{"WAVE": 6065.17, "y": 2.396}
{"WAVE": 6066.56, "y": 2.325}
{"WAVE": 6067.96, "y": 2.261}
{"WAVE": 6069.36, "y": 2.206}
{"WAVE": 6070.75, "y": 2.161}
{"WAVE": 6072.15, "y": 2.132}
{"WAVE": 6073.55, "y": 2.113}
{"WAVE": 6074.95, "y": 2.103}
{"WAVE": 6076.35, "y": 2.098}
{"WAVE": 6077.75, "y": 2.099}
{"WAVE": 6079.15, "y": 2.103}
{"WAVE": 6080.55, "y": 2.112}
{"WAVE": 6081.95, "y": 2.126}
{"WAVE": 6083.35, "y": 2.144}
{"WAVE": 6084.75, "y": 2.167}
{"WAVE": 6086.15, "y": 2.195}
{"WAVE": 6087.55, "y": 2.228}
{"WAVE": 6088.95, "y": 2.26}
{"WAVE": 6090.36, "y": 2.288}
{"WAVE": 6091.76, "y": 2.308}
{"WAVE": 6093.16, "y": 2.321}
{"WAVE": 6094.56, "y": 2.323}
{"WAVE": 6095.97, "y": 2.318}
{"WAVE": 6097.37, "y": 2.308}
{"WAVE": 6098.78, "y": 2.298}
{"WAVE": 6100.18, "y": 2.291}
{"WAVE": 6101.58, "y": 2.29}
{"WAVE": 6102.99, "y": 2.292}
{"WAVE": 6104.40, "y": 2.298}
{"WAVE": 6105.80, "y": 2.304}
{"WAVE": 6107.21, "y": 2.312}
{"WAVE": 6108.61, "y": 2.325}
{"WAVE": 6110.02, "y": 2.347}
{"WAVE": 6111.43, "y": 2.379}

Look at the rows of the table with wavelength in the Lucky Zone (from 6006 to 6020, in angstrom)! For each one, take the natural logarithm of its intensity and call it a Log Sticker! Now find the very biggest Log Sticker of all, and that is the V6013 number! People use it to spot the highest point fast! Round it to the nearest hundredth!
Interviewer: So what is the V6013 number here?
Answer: 0.89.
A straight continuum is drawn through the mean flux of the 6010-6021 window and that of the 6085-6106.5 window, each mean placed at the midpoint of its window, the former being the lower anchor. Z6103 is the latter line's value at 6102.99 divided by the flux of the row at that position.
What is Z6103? 1.00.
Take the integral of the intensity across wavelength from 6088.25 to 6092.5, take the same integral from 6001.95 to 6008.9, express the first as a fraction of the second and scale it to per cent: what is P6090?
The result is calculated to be 58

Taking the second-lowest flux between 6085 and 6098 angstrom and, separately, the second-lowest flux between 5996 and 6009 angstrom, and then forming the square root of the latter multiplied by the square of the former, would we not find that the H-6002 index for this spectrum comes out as 3.31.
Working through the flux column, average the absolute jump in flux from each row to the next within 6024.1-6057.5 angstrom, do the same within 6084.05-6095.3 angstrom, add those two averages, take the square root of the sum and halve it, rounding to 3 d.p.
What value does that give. 0.108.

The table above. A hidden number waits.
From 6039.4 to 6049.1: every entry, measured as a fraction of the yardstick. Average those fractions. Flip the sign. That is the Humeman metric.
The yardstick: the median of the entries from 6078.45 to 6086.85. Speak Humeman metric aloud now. -1.17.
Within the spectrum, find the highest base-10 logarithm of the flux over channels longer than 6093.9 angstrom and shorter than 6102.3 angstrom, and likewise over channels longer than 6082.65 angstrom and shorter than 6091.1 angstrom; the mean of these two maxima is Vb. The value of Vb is 0.363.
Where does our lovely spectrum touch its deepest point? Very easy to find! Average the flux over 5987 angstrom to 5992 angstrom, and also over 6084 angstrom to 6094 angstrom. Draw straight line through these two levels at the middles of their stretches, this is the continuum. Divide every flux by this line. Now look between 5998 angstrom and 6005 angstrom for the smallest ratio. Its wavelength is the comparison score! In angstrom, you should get 5998.50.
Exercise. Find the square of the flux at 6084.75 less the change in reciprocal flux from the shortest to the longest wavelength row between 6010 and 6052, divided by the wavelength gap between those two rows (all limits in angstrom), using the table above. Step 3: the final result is 4.7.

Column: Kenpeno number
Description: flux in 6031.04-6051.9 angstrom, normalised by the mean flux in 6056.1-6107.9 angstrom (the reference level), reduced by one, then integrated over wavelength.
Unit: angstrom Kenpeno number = 1.6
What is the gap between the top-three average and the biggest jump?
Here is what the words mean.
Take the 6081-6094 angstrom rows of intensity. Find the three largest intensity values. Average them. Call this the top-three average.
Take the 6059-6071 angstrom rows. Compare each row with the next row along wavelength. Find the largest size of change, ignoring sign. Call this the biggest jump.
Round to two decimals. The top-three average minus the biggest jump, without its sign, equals 2.23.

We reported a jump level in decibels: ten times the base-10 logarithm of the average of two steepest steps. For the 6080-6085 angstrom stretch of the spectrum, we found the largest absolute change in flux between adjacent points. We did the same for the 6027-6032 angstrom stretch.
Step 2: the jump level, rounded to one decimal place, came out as -14.5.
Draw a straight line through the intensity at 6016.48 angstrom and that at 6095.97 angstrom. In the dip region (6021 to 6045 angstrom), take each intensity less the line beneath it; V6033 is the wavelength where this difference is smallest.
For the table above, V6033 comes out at 6027.58 angstrom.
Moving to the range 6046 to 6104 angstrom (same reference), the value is 6077.75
